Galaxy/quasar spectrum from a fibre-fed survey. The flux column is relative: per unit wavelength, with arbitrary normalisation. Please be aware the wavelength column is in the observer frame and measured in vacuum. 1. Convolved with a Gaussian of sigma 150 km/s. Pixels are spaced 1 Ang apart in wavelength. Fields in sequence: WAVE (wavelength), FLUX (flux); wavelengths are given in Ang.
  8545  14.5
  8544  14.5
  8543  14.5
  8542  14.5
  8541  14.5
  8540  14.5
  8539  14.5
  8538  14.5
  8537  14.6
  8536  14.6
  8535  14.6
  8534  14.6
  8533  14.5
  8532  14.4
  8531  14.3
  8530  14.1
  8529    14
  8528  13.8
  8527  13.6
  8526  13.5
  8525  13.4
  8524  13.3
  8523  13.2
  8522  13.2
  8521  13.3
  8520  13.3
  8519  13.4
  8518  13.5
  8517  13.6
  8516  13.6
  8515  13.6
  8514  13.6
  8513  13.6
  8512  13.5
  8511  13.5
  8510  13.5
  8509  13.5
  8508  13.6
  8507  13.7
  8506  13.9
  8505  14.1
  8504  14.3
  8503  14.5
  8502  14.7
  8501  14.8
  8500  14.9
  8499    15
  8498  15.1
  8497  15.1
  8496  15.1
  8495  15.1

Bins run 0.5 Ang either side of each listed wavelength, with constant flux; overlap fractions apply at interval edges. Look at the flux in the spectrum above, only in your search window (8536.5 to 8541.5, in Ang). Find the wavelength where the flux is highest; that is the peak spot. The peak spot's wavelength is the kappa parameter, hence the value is 8537 Ang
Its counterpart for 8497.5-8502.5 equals 8498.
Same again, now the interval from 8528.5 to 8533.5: 8533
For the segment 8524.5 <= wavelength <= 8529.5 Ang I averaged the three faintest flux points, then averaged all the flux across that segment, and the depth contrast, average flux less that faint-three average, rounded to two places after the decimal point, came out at 0.16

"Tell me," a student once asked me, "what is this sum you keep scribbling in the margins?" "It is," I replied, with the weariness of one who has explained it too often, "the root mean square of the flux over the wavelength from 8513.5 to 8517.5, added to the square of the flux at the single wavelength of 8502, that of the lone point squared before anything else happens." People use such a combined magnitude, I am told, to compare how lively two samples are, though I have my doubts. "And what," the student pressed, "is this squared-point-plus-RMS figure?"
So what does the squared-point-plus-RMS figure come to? 230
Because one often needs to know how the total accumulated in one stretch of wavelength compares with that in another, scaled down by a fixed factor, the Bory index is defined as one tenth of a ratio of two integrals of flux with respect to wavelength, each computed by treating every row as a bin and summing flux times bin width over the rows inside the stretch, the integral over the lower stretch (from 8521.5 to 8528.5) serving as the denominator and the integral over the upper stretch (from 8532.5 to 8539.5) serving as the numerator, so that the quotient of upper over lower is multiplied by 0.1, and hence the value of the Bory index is 0.11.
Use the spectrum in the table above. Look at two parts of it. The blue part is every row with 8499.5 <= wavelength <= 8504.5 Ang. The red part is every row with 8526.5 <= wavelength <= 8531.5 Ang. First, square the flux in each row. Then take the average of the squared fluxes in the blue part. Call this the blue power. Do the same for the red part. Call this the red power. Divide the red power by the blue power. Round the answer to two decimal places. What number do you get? 0.91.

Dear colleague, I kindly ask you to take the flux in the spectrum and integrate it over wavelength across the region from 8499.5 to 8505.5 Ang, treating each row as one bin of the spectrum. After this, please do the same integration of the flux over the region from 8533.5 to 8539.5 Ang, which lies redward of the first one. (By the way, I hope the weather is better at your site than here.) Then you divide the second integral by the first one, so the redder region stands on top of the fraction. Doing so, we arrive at 1.00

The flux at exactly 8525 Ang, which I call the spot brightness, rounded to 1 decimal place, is 13.4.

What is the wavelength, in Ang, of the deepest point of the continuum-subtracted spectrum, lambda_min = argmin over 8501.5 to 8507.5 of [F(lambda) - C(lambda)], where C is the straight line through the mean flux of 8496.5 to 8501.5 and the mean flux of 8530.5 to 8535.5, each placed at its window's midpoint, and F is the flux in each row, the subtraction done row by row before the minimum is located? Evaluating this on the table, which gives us 8507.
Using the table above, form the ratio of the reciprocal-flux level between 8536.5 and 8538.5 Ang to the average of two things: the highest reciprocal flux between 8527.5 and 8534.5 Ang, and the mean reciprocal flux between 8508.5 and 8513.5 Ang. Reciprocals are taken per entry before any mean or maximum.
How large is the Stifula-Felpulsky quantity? 0.94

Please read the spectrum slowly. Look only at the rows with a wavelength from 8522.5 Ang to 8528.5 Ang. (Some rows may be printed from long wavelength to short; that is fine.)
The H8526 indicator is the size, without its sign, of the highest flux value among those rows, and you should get 13.80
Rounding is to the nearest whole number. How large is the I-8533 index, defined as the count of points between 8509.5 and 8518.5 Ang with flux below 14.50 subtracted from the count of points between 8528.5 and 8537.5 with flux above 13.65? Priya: 0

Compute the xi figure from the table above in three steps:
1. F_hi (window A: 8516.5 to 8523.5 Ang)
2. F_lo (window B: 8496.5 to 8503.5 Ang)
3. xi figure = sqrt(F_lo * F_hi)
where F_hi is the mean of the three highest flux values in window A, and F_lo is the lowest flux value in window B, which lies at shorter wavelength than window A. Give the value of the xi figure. 13.99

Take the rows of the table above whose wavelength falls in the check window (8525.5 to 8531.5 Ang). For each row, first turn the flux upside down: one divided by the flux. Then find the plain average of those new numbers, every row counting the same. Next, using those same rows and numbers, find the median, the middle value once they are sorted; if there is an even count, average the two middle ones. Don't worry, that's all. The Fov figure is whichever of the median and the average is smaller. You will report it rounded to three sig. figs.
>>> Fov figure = 0.0719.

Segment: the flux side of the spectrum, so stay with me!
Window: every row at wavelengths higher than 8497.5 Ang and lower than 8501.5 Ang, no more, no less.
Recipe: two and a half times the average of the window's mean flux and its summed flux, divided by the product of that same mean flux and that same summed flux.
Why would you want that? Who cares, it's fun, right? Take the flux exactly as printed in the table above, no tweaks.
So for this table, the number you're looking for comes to 0.105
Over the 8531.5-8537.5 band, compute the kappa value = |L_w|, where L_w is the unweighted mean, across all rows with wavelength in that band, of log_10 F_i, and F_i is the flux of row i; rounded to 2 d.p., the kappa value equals 1.16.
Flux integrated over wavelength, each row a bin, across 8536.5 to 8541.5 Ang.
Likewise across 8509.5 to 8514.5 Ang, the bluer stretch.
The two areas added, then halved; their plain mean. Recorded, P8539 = 70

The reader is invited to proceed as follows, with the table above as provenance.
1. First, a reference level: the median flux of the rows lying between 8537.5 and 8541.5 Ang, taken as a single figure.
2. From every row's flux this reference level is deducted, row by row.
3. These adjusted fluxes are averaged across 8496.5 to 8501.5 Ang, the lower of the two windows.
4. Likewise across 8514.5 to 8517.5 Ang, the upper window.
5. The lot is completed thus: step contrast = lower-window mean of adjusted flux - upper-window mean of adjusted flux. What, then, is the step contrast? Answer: 1.4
